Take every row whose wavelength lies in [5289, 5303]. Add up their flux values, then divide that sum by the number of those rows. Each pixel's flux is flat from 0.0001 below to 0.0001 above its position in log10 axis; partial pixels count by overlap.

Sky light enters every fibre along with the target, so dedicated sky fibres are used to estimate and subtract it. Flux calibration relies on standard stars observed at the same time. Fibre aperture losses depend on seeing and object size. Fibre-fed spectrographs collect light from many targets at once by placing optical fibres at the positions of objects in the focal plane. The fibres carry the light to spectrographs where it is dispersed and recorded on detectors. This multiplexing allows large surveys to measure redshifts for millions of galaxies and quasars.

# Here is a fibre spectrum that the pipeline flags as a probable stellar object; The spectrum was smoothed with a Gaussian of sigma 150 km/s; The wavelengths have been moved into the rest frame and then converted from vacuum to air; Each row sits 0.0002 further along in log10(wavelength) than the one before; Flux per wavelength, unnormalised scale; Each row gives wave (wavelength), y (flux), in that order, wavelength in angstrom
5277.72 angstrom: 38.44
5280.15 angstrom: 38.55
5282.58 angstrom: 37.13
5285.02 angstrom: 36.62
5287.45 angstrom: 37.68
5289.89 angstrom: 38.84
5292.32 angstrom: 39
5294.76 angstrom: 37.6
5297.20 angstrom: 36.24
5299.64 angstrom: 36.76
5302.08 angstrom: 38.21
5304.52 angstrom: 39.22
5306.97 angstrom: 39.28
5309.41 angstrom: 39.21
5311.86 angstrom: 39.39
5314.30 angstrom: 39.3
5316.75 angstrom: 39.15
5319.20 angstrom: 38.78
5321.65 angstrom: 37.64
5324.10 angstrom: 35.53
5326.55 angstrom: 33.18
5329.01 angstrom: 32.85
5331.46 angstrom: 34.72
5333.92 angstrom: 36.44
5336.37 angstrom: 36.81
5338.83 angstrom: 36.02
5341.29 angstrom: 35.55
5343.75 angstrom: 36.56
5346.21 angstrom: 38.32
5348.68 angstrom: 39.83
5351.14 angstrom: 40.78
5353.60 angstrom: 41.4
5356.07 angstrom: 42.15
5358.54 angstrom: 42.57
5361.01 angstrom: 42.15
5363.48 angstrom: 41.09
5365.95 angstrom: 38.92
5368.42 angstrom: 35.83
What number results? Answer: 37.8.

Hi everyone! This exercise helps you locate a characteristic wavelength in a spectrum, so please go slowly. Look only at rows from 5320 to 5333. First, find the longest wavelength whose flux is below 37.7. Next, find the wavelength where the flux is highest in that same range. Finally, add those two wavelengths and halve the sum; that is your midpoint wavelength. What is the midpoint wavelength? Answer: 5326.6 angstrom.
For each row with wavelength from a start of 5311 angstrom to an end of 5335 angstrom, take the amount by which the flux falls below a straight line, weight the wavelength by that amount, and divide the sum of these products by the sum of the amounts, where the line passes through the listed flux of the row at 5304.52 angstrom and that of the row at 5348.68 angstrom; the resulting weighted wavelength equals 5327.9 angstrom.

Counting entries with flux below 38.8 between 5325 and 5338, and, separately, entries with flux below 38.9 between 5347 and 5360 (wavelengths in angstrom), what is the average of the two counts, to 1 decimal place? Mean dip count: 2.5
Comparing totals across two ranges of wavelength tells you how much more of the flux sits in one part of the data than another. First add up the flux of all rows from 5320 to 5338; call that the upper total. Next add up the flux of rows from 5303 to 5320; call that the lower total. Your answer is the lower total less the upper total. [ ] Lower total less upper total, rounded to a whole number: 27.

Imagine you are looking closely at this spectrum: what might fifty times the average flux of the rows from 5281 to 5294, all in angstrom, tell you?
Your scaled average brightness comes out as 1893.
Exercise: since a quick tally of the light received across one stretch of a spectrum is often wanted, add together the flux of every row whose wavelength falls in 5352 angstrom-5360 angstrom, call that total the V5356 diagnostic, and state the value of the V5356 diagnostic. 126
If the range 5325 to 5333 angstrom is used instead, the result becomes 101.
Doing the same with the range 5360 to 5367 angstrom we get 122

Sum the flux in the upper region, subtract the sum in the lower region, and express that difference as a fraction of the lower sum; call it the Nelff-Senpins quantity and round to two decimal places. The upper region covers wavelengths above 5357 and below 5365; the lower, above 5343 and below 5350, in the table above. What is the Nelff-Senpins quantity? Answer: 0.10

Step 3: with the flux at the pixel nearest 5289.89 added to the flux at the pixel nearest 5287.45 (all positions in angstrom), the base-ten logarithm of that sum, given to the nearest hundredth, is 1.88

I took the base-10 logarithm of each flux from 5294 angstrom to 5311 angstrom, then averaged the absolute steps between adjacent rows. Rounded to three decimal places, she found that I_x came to 0.009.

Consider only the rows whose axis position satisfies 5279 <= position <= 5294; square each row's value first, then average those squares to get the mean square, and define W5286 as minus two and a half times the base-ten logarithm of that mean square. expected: -7.90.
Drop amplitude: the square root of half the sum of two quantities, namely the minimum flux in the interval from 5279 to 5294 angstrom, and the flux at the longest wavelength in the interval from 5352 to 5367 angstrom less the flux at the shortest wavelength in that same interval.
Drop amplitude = 4.13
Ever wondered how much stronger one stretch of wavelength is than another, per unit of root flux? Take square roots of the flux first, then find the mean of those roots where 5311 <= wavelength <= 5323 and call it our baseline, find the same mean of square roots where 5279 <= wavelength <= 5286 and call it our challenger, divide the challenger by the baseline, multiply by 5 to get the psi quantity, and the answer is 4.91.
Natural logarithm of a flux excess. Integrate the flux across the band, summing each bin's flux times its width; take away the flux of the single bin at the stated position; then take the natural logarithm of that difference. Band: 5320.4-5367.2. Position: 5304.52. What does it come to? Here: 7.46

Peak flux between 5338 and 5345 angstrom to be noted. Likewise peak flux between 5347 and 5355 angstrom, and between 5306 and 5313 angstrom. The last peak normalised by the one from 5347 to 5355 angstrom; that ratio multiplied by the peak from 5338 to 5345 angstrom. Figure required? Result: 34.8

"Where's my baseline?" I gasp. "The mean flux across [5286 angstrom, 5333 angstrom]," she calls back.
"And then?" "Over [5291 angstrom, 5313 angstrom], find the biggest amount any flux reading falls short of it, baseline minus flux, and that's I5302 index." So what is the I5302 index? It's 1.3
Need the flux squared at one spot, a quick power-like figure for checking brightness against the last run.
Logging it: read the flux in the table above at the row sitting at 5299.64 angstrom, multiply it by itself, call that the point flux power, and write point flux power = 1351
